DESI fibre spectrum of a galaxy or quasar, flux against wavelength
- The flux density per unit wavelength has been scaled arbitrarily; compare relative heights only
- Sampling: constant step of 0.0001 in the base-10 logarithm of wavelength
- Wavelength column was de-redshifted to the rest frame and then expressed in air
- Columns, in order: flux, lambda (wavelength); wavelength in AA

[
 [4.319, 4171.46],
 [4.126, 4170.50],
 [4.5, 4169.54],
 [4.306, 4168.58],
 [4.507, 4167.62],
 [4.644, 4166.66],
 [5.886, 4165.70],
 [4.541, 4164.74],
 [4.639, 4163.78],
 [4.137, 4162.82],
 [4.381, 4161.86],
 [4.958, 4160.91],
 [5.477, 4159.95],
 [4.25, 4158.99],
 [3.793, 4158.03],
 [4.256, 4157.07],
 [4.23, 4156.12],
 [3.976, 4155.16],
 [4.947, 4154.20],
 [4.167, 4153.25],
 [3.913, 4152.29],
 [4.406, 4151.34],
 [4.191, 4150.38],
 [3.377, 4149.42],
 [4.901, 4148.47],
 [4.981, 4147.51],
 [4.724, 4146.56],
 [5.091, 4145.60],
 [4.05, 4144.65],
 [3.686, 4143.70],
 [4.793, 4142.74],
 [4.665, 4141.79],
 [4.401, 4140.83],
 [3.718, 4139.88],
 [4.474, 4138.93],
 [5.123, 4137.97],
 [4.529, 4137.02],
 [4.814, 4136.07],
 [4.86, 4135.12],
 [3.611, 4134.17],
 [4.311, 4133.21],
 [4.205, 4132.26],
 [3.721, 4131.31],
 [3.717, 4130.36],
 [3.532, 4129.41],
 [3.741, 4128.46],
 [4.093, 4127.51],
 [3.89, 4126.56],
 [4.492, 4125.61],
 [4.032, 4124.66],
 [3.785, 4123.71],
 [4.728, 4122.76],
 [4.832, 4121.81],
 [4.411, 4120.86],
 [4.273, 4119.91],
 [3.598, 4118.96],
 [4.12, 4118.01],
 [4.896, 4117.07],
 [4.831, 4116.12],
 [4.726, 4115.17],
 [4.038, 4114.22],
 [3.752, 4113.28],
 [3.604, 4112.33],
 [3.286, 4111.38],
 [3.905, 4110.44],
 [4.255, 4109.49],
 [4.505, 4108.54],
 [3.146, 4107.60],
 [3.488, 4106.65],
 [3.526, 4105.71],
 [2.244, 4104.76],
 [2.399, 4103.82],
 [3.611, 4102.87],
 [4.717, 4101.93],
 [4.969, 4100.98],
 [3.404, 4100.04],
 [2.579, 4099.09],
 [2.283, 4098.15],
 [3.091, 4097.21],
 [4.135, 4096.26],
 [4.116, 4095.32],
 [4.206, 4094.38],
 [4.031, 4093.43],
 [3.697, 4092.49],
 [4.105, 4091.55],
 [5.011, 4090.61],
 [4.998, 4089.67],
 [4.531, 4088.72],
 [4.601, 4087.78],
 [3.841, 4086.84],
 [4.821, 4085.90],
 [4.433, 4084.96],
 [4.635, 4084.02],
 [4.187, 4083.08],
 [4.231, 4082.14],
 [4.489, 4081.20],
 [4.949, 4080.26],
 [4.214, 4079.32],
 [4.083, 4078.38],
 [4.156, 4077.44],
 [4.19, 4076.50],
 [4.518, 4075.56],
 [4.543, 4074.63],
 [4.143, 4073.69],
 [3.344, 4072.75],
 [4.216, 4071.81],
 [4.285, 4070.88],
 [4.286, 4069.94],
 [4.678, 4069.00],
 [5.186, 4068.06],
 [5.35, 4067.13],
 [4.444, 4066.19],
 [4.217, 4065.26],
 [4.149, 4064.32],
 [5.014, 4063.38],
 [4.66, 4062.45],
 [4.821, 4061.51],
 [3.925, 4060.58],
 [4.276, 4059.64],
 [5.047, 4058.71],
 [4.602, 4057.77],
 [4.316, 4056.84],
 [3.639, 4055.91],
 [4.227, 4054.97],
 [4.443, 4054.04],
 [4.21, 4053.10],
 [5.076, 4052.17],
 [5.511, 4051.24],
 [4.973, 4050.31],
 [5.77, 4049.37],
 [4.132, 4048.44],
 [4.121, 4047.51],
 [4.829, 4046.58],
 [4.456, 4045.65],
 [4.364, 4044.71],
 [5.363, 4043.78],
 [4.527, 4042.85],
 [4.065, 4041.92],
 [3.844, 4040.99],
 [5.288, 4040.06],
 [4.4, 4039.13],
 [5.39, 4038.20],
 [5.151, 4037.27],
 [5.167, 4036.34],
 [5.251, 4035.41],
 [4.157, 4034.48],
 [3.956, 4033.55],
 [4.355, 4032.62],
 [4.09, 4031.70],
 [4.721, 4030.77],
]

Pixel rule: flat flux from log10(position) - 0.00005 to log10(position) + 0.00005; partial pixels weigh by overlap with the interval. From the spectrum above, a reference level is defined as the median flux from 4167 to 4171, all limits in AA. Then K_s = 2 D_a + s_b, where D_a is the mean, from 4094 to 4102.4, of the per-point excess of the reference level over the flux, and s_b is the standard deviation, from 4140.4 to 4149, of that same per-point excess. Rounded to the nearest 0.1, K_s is 1.8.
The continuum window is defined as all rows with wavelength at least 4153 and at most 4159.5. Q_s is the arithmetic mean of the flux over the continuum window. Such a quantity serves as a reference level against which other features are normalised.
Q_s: 4.2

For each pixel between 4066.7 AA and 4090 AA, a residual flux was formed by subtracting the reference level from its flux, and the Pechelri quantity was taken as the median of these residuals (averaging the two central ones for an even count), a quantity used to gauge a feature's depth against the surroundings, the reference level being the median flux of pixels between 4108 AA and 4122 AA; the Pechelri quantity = 0.2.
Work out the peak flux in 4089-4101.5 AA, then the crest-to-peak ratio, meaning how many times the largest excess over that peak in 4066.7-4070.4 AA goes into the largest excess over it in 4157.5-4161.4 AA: 1.4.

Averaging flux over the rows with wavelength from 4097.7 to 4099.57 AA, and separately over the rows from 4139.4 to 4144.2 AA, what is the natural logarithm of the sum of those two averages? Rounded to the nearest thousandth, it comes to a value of 1.900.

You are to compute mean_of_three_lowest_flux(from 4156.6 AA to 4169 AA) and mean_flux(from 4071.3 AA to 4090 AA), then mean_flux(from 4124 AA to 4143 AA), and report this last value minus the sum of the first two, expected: -4.18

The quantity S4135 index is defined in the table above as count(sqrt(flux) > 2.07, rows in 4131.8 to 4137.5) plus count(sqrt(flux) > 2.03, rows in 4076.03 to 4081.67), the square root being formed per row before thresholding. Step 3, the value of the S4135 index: 9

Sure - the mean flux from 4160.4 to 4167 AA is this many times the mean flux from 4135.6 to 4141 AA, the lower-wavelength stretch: 1.05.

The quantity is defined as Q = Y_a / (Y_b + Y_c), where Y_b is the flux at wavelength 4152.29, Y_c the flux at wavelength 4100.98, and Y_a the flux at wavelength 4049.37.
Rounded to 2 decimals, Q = 0.65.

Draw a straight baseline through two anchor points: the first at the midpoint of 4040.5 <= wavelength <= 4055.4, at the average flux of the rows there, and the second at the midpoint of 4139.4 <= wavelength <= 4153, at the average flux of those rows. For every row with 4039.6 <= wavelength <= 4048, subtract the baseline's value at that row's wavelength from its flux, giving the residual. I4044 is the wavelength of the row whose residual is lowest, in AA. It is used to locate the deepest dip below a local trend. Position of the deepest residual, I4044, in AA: 4040.99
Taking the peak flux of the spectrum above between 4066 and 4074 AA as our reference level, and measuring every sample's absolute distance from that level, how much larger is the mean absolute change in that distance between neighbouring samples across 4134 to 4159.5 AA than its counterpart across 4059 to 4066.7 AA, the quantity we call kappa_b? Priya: 0.13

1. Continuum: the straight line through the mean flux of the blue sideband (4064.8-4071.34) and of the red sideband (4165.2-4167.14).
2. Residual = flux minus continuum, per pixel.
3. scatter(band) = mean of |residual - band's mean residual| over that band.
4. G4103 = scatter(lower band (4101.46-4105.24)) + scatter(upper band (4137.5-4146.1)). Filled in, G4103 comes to 1.36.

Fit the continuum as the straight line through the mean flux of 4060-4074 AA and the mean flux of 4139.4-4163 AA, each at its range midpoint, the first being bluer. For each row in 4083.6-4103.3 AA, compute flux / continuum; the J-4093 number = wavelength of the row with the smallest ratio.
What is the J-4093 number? 4098.15 AA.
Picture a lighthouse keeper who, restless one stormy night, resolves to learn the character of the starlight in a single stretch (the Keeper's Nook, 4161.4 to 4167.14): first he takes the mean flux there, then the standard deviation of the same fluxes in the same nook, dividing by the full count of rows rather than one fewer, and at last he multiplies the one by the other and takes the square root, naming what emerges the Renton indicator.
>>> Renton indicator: 1.6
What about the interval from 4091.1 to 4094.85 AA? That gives 0.9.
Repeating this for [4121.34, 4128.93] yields 1.3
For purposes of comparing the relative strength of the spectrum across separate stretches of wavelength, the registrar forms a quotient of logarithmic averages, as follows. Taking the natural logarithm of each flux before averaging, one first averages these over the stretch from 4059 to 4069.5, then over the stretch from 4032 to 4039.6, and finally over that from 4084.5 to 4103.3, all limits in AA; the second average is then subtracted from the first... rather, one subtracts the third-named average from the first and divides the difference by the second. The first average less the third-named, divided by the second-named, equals 0.09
